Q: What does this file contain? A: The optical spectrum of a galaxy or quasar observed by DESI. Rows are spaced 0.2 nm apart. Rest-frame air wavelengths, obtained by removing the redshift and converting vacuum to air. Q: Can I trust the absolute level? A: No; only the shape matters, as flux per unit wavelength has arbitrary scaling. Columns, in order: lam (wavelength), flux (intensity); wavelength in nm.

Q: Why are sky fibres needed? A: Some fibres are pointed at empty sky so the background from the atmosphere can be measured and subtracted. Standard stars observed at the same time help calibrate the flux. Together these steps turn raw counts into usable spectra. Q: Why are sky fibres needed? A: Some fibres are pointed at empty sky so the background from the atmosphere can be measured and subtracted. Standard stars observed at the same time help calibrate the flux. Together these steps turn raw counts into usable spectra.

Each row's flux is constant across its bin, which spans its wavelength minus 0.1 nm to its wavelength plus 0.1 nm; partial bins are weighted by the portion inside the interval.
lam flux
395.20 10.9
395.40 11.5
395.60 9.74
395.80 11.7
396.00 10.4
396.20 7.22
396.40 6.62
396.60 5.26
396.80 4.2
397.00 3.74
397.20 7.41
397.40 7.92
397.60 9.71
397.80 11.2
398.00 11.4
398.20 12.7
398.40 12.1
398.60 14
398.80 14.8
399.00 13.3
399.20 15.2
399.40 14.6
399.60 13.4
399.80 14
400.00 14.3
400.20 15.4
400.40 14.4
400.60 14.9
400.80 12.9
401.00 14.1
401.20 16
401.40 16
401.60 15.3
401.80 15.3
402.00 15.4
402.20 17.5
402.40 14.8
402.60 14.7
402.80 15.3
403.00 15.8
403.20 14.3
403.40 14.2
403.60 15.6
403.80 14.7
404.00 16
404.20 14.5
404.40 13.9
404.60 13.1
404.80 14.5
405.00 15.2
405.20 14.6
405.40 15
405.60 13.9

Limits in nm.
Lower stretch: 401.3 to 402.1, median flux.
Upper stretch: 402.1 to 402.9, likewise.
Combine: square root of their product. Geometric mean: 15.2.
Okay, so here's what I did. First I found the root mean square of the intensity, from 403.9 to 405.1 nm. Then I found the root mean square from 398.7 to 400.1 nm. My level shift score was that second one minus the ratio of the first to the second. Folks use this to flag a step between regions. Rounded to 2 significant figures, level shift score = 13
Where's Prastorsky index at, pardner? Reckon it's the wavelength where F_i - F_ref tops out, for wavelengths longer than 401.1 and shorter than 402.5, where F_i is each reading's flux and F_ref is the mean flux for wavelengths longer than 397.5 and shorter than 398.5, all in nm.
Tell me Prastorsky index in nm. 402.20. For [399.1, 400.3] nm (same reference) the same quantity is 400.20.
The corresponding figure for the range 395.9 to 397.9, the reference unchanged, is 397.80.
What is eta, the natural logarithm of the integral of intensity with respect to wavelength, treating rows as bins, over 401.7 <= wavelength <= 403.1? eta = 3.08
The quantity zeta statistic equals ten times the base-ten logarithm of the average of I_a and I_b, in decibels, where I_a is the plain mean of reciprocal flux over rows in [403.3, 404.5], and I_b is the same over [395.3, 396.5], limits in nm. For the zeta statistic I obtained -10.5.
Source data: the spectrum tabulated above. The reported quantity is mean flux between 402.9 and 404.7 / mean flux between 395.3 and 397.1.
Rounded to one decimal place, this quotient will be 1.9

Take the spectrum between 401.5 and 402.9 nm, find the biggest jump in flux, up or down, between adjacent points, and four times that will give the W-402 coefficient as 10.8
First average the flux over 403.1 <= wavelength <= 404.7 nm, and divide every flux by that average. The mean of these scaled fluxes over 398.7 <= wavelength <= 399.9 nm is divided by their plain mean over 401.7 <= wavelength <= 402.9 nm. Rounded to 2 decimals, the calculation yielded 0.92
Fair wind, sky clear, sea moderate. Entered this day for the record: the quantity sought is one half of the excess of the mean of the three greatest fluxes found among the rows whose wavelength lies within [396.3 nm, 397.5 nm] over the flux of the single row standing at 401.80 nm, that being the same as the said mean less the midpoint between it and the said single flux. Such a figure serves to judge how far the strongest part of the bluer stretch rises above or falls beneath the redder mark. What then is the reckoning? -4.0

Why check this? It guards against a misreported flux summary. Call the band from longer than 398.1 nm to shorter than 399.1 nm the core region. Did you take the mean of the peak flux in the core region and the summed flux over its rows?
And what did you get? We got 41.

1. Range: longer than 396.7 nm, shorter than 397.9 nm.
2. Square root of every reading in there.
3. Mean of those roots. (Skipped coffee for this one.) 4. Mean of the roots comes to 2.7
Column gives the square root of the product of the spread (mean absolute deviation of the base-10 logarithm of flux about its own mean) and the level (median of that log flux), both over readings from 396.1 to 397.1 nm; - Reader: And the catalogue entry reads 0.26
